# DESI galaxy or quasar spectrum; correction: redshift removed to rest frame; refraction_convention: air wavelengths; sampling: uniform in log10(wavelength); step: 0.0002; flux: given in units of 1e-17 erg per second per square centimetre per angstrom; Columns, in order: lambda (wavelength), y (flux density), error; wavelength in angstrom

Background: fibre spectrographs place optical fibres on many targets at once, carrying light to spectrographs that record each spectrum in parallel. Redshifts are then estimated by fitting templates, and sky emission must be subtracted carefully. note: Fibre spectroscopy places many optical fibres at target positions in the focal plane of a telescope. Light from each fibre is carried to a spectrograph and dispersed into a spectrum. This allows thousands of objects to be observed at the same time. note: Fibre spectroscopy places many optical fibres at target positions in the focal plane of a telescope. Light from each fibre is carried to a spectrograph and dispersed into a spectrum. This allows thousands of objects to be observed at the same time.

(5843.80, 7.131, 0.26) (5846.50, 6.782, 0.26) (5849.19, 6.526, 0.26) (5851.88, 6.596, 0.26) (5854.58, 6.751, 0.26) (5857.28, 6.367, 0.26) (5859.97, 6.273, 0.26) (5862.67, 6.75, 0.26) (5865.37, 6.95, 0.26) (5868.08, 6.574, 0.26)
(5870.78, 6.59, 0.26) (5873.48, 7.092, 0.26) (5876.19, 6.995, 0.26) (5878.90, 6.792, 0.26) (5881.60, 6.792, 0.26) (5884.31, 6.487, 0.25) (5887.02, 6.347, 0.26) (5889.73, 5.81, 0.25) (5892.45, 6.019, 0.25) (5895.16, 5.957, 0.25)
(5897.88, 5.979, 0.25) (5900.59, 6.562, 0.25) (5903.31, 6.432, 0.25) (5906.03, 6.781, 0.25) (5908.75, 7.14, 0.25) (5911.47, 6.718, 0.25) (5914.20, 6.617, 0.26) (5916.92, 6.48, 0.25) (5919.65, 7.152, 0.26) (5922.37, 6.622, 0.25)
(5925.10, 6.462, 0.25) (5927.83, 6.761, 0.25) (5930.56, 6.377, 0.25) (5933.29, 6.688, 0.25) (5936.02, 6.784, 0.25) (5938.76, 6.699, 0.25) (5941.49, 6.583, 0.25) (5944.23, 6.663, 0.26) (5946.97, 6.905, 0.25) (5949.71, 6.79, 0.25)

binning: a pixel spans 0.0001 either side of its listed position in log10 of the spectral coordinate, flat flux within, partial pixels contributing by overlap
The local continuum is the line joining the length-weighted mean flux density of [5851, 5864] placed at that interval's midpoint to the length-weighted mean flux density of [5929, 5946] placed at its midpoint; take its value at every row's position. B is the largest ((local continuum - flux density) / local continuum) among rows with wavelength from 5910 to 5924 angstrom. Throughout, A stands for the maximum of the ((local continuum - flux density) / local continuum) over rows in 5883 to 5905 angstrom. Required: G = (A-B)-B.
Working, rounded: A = 0.12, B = 0.021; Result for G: 0.08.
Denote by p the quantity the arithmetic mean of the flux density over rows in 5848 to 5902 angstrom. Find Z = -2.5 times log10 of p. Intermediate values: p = 6.51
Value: -2.03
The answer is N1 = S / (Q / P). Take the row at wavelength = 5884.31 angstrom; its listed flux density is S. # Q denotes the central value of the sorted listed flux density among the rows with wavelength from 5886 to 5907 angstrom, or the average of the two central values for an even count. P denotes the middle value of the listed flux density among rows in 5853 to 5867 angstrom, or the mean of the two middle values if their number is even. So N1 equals 7.1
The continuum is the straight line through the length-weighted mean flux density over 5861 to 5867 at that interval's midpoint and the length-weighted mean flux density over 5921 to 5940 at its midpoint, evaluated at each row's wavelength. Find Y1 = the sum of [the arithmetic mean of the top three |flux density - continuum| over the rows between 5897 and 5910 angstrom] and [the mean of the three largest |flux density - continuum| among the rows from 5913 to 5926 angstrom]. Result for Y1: 0.77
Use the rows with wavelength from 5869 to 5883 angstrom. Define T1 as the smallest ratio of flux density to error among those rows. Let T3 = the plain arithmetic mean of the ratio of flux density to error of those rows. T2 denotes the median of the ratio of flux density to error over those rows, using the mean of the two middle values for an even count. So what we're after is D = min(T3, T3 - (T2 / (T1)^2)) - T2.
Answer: 0.19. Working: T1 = 25.3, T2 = 26.1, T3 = 26.4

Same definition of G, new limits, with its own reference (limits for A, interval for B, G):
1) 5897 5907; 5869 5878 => 0.10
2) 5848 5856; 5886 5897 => -0.23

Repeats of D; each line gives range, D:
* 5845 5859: -0.01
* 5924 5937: -0.34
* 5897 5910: 0.02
